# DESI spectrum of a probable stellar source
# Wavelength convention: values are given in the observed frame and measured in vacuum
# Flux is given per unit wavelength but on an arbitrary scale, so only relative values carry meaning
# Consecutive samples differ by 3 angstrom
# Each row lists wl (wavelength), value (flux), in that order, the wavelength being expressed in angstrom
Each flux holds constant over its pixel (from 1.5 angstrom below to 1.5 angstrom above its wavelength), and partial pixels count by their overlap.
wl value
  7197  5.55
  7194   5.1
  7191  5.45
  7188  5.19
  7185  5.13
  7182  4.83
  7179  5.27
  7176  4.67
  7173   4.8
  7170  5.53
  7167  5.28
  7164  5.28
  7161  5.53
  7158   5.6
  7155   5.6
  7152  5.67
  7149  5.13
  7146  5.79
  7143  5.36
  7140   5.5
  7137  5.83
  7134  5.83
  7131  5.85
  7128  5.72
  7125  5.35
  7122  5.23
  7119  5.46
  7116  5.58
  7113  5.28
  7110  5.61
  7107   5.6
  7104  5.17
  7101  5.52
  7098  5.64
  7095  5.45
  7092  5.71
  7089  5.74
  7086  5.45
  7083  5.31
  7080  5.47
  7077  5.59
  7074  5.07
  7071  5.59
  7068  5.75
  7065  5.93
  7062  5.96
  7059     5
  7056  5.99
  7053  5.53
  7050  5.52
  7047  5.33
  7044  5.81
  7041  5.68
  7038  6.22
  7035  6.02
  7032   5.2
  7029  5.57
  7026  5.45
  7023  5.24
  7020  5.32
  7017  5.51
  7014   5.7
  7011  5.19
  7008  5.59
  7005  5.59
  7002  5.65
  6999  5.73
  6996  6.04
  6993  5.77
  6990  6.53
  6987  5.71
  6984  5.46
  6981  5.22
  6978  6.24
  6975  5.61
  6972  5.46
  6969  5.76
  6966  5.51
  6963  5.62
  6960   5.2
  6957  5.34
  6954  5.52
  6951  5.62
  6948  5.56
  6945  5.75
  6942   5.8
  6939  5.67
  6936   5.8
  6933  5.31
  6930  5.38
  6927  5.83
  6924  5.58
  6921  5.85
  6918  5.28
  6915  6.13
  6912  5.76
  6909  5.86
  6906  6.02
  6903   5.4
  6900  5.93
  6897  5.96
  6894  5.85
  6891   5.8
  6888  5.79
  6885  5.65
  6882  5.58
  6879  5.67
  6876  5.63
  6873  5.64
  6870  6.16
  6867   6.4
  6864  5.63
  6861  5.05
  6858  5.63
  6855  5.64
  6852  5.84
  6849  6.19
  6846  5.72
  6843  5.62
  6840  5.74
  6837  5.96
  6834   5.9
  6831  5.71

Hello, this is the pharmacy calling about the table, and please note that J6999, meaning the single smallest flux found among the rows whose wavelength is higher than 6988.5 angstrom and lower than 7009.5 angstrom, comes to 5.59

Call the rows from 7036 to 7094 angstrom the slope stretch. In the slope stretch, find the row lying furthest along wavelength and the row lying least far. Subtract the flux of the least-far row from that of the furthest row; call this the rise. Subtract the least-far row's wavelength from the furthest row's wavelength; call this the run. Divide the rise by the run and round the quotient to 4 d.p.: -0.0094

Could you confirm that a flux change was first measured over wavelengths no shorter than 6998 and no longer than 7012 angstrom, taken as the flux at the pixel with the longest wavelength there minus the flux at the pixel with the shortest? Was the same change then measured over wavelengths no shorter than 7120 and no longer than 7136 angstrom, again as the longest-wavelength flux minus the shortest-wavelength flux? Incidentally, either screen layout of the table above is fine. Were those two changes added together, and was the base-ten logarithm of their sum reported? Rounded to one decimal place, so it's -1.2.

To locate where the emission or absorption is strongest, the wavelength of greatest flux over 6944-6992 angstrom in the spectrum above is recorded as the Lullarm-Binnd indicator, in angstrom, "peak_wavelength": 6990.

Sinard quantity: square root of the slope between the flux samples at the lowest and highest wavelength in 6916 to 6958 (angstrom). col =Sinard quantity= 0.039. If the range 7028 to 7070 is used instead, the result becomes 0.068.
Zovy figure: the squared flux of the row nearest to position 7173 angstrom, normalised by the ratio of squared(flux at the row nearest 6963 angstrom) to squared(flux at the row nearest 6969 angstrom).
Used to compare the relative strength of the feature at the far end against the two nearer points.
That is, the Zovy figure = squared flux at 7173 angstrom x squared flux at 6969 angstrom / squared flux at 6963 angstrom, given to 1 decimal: 24.2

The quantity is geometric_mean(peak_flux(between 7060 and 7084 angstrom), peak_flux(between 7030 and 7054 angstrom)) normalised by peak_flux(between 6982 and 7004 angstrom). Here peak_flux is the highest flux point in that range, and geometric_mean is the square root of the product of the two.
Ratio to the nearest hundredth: 0.93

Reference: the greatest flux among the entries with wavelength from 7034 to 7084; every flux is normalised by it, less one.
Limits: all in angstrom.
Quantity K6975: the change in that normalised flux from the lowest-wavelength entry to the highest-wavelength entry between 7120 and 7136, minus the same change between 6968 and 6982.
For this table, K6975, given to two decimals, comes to 0.18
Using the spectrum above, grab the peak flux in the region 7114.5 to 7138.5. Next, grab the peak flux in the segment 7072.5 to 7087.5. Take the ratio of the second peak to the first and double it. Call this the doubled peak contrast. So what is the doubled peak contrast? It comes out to 1.91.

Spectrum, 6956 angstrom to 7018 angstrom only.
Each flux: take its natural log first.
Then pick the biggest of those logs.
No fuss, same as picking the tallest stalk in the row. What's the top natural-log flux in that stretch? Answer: 1.88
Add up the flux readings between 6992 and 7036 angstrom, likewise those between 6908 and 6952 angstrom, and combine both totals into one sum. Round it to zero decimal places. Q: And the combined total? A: 169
